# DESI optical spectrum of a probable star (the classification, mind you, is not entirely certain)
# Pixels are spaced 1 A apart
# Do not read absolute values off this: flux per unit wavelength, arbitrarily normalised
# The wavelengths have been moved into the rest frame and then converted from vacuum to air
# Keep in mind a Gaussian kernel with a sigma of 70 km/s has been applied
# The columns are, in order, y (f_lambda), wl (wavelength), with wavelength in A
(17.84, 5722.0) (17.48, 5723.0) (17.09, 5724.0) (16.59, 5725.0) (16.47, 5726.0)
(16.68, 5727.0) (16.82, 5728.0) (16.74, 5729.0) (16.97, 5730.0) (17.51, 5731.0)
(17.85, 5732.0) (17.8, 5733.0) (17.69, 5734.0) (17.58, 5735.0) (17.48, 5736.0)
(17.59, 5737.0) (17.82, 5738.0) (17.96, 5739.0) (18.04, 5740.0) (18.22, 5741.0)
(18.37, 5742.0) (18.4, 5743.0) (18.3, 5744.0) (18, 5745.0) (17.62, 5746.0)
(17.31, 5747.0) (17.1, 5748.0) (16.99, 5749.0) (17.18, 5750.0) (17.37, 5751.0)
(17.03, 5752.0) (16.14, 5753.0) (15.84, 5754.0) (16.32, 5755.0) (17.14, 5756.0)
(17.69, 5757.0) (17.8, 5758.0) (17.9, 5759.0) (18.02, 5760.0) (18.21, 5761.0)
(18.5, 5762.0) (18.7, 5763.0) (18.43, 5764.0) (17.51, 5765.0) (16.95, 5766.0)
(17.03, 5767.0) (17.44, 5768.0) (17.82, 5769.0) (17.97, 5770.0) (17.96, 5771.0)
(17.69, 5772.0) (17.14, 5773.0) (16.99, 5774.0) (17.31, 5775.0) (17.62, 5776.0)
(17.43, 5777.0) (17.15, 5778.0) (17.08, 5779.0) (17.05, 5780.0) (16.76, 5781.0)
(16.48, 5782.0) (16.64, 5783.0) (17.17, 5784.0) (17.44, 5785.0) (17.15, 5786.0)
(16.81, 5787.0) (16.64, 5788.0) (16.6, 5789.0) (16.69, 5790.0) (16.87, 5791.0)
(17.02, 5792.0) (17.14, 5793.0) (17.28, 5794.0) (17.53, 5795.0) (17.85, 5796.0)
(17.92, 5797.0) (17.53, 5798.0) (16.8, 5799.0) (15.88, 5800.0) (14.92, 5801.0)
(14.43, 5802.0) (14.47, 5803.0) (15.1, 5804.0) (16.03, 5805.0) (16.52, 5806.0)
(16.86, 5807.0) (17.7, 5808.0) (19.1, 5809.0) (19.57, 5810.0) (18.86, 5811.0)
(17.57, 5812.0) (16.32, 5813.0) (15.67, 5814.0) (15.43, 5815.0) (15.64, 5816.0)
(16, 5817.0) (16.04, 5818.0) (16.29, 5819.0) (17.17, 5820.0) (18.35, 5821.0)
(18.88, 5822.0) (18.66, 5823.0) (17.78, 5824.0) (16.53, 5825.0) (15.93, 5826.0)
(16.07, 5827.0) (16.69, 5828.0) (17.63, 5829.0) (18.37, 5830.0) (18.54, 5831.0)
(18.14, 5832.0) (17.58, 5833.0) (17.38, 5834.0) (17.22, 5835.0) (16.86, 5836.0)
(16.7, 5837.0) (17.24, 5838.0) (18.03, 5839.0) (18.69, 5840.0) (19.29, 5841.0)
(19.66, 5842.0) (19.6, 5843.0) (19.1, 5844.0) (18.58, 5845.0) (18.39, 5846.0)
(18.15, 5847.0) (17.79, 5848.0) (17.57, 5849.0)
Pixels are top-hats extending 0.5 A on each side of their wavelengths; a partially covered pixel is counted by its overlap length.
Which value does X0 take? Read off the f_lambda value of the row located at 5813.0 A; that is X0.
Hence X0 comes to 16.32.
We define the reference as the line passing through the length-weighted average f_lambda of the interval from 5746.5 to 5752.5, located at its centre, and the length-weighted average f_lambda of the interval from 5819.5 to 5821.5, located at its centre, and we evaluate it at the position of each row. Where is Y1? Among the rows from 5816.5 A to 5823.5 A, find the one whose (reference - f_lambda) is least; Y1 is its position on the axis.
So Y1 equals 5822.0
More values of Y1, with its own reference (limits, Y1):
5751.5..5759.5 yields 5759.0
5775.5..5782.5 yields 5776.0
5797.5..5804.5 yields 5798.0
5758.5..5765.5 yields 5763.0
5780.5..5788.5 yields 5785.0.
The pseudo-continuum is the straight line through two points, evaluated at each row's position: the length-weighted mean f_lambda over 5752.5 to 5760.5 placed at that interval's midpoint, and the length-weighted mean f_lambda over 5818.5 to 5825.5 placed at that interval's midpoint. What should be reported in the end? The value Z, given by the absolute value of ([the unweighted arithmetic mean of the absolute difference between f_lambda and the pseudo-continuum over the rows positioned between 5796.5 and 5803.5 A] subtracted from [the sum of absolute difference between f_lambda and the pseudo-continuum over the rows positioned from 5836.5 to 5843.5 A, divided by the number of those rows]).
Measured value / 0.53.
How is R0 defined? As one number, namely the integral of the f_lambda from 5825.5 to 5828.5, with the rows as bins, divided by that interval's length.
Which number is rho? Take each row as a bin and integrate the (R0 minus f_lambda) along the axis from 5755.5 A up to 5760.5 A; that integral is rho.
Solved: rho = -7.4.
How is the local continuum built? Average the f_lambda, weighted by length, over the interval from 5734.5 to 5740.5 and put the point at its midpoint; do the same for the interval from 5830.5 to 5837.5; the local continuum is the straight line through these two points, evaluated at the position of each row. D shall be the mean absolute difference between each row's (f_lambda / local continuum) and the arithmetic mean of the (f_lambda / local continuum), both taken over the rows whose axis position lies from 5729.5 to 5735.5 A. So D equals 0.012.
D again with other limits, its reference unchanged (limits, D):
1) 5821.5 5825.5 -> 0.046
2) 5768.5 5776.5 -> 0.017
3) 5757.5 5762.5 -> 0.012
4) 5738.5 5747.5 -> 0.015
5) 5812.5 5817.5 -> 0.016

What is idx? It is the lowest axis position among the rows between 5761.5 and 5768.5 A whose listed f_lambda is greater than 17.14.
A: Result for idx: 5762.0 A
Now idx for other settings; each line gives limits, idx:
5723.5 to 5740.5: 5731.0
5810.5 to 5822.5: 5811.0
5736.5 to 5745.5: 5737.0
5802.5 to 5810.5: 5808.0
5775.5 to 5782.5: 5776.0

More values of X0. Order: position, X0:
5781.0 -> 16.76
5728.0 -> 16.82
